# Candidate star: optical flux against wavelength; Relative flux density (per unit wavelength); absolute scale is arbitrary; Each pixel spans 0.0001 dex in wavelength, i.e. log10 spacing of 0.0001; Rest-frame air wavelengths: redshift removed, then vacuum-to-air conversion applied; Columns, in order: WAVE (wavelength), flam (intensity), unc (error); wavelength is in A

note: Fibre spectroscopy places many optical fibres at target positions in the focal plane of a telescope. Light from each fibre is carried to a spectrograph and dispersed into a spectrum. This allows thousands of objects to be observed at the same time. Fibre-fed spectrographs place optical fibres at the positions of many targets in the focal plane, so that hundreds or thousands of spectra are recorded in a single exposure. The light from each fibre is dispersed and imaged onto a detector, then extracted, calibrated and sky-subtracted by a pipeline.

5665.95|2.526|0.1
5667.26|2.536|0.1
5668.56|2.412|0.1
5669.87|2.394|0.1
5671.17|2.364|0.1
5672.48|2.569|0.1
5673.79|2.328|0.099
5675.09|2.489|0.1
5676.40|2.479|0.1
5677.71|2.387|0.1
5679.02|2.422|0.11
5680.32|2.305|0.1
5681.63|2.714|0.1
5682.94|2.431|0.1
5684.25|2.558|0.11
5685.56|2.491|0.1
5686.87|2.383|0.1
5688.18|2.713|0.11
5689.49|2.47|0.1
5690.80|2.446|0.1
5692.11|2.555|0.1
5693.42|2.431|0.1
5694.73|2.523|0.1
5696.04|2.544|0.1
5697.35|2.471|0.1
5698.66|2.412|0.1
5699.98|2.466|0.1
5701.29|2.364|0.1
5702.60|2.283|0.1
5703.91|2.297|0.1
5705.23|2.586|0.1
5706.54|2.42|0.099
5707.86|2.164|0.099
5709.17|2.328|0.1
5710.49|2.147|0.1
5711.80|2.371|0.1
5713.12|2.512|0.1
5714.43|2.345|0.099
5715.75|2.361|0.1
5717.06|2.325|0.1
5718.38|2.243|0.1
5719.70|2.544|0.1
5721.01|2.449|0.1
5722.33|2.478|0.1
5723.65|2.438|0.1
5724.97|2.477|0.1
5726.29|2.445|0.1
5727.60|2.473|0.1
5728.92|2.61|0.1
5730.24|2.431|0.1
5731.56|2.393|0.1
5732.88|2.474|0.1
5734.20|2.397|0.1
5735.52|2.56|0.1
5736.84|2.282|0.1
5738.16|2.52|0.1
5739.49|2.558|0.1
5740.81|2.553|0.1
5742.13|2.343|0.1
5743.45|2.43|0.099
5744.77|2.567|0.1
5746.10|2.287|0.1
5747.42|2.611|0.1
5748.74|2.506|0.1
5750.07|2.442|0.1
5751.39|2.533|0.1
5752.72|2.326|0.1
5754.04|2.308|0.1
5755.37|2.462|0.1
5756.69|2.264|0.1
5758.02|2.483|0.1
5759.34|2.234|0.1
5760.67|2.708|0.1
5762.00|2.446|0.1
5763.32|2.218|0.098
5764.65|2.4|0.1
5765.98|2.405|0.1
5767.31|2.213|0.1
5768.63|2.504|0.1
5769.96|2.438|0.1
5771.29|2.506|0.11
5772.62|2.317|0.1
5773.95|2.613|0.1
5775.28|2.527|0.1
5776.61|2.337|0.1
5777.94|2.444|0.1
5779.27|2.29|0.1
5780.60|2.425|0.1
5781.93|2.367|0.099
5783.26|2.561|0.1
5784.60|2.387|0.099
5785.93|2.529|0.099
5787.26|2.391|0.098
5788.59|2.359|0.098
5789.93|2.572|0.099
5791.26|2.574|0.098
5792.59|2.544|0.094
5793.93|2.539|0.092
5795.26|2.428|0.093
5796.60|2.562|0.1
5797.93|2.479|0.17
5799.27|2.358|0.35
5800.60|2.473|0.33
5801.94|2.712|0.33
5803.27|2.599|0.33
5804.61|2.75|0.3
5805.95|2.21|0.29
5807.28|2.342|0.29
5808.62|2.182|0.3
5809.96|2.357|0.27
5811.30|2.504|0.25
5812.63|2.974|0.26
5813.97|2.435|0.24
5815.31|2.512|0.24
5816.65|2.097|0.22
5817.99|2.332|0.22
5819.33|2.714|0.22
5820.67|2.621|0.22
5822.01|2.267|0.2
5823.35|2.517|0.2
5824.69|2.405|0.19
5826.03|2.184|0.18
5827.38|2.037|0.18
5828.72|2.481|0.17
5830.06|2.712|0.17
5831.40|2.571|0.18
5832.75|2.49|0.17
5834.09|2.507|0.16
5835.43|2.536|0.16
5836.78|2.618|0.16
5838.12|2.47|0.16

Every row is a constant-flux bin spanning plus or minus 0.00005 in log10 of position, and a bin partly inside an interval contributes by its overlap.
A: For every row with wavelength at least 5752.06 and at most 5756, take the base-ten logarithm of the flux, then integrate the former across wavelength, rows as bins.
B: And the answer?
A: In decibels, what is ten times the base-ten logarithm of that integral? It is 1.7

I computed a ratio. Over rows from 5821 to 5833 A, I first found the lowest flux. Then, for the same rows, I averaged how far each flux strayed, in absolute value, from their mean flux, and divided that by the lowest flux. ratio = 0.080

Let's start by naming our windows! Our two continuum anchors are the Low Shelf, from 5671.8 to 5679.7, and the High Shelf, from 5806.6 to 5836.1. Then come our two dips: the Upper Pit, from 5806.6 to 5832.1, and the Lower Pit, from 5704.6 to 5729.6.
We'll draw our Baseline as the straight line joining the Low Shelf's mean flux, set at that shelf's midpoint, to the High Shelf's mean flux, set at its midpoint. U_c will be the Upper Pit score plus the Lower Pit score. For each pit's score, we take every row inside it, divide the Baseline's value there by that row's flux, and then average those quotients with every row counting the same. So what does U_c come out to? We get 2.03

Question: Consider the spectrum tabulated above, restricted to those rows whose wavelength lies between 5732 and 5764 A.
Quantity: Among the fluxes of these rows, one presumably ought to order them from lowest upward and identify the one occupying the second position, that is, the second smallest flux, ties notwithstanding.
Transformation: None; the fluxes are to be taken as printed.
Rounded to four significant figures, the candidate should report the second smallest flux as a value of 2.234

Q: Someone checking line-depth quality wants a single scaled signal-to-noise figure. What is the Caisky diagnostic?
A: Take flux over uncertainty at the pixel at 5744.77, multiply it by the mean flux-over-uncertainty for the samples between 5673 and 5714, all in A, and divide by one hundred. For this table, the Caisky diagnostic 6.20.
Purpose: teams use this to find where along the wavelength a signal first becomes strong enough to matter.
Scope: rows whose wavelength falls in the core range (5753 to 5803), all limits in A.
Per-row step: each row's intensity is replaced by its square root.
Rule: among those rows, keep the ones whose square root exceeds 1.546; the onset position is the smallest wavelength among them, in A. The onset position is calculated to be 5755.37 A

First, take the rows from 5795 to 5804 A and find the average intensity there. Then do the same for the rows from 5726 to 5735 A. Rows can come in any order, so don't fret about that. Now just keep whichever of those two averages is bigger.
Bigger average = 2.52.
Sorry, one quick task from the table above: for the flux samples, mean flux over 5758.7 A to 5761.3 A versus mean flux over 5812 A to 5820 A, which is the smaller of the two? 2.47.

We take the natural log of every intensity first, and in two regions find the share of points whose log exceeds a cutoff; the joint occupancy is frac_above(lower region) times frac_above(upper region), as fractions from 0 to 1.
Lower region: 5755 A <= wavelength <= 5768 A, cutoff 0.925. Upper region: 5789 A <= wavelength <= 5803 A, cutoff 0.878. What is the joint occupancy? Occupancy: 0.09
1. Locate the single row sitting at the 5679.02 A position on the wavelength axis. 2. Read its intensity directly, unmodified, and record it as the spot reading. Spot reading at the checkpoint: 2.422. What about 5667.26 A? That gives 2.536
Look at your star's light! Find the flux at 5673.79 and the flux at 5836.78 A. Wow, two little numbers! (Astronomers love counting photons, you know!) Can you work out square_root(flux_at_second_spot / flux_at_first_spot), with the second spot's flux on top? 1.06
